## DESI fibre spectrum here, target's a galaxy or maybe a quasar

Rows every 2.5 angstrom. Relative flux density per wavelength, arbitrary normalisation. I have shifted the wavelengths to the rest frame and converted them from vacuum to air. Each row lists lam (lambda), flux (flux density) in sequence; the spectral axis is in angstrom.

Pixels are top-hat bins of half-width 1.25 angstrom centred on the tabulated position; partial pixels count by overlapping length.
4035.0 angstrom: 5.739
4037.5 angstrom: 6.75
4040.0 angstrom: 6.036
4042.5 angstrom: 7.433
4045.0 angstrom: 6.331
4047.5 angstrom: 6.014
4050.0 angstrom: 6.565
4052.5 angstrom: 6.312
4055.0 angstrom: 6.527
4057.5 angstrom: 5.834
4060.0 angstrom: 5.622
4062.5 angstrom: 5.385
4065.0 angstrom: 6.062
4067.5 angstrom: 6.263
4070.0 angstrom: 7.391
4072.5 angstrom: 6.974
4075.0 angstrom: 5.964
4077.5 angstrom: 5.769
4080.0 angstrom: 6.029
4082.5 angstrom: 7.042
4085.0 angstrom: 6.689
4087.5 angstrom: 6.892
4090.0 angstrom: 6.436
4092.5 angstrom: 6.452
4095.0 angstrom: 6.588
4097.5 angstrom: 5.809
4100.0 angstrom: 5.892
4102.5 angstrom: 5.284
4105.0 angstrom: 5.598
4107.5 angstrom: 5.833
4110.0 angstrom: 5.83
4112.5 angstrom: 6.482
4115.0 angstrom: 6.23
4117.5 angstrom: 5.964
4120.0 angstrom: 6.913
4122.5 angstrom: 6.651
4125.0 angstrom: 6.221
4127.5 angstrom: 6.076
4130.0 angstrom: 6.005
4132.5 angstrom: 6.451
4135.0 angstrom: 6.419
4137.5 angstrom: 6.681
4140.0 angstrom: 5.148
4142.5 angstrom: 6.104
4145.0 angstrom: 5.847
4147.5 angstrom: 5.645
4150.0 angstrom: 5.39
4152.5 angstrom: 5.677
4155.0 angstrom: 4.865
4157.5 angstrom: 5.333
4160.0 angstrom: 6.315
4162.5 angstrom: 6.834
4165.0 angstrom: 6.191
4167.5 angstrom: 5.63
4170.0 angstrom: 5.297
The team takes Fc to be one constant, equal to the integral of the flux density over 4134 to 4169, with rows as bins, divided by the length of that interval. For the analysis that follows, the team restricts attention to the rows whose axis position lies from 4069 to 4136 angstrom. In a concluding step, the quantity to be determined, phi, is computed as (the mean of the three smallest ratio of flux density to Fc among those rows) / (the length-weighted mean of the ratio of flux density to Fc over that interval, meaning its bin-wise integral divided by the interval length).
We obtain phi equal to 0.883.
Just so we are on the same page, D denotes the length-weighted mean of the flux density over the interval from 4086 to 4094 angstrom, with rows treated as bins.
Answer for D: 6.60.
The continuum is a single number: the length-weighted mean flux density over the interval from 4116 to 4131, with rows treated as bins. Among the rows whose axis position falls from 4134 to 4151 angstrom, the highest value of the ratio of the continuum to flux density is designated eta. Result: 1.23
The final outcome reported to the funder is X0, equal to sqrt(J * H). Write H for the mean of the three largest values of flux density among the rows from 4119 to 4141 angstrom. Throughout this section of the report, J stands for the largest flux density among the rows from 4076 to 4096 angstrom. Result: 6.89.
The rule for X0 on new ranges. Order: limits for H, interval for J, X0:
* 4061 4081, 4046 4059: 6.72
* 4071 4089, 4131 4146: 6.82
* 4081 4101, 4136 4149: 6.78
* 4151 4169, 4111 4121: 6.68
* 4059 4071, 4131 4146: 6.63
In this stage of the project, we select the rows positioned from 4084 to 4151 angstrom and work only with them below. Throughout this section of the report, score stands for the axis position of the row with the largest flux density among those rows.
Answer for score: 4120.0 angstrom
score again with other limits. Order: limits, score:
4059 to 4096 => 4070.0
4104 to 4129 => 4120.0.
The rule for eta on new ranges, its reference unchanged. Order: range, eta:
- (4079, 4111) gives 1.19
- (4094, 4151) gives 1.23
